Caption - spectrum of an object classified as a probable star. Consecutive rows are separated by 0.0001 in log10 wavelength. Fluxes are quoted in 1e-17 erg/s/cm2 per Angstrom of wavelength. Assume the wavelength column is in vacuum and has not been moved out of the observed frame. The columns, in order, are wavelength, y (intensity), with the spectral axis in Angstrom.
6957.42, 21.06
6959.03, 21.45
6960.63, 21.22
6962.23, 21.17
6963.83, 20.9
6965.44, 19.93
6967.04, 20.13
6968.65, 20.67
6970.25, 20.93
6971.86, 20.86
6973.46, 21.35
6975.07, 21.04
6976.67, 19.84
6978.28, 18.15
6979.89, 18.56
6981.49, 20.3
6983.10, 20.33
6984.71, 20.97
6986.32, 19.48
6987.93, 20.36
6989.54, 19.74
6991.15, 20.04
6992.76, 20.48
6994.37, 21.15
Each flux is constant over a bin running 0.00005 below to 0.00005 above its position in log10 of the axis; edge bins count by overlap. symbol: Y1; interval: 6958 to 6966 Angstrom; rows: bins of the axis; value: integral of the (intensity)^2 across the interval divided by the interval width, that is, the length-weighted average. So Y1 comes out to 440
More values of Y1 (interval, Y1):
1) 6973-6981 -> 391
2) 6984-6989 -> 409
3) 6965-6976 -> 430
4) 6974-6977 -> 426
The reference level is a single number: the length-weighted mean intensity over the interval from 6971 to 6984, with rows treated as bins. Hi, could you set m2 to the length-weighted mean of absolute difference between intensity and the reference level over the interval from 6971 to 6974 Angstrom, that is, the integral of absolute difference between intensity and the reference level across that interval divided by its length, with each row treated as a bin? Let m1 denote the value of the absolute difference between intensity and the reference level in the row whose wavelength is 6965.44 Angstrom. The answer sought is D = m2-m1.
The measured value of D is 0.88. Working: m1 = 0.1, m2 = 1.0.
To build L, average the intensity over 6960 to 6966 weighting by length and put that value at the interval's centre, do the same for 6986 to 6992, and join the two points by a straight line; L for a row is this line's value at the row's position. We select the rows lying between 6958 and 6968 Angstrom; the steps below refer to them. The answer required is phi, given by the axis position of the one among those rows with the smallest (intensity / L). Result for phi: 6965.44 Angstrom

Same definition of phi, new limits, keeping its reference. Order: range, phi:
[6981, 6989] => 6986.32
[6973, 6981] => 6978.28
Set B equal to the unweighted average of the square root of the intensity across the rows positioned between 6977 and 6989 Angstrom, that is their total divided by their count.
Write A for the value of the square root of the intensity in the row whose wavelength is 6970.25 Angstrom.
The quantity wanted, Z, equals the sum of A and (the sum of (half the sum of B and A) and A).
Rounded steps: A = 4.57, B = 4.44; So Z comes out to 13.7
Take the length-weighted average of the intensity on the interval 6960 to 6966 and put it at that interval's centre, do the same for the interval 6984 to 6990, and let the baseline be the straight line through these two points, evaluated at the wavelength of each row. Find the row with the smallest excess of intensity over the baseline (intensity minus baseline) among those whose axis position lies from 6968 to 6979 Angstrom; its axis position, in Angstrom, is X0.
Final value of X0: 6978.28 Angstrom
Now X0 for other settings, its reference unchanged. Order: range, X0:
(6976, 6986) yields 6978.28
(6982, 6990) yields 6986.32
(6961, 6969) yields 6965.44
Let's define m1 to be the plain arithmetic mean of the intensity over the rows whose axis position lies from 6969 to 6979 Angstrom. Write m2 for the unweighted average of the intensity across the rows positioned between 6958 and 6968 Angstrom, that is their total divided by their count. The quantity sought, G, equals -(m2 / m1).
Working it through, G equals -1.02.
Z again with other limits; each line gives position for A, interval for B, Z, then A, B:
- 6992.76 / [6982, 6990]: 13.6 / 4.53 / 4.49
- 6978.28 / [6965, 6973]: 12.9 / 4.26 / 4.53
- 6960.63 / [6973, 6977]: 13.8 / 4.61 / 4.55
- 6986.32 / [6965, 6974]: 13.3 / 4.41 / 4.54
